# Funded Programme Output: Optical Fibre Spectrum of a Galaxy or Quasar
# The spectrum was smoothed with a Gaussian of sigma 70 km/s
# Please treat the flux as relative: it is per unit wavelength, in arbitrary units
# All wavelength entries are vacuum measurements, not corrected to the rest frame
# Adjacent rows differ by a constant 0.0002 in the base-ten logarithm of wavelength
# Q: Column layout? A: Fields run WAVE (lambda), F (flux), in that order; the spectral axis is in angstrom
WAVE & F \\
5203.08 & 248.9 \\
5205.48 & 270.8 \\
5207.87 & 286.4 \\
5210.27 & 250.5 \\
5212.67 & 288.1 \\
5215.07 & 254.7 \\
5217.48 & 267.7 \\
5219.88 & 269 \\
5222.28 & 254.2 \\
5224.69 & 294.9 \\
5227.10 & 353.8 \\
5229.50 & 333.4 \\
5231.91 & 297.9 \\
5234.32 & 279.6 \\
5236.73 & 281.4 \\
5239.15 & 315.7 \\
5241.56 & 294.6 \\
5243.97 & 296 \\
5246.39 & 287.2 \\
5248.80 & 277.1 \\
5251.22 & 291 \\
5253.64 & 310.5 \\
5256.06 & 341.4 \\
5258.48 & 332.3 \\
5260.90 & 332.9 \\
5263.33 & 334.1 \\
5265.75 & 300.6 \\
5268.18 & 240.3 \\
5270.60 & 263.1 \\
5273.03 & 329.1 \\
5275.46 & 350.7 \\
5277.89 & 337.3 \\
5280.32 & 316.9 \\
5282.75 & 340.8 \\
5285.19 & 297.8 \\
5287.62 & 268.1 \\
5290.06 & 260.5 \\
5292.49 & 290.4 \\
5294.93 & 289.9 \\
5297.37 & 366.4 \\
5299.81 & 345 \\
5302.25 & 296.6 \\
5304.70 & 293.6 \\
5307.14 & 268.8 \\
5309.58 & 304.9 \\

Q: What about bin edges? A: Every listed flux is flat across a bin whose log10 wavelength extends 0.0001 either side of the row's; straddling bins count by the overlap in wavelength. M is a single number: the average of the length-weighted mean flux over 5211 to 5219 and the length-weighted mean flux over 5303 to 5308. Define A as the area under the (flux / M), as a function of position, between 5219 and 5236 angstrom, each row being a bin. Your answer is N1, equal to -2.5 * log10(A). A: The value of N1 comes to -3.2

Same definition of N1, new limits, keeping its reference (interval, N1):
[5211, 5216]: -1.7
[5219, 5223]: -1.4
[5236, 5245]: -2.5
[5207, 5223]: -3.0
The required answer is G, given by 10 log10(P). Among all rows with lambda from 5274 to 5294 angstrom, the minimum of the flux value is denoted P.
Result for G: 24.2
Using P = 260.5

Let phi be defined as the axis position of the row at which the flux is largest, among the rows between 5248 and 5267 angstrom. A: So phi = 5256.06 angstrom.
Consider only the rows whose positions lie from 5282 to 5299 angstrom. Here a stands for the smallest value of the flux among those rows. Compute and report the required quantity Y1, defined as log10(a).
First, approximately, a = 260.5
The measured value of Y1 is 2.42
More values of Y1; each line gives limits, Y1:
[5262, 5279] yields 2.38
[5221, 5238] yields 2.41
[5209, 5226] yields 2.40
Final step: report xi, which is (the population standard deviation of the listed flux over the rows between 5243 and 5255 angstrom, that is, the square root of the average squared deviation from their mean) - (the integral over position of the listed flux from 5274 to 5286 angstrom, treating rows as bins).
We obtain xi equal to -3945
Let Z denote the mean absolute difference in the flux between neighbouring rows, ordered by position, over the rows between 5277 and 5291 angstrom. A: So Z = 24.9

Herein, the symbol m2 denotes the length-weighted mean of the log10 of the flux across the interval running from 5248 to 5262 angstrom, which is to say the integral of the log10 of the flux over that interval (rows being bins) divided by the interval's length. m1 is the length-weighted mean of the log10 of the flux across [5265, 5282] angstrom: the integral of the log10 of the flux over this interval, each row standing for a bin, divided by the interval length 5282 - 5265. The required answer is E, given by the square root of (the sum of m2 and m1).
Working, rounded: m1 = 2.48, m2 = 2.50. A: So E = 2.23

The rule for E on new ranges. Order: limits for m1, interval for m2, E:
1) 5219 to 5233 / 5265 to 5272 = 2.21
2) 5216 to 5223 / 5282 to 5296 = 2.21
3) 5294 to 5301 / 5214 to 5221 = 2.22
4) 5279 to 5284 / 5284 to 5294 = 2.23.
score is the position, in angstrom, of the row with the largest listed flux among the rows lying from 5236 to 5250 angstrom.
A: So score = 5239.15 angstrom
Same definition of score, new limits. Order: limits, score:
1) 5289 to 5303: 5297.37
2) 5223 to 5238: 5227.10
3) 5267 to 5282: 5275.46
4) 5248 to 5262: 5256.06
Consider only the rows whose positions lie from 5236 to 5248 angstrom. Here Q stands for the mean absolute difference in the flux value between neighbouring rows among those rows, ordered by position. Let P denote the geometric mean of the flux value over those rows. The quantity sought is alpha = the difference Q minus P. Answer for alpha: -278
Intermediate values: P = 295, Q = 16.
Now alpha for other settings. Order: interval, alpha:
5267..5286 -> -277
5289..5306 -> -274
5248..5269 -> -284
